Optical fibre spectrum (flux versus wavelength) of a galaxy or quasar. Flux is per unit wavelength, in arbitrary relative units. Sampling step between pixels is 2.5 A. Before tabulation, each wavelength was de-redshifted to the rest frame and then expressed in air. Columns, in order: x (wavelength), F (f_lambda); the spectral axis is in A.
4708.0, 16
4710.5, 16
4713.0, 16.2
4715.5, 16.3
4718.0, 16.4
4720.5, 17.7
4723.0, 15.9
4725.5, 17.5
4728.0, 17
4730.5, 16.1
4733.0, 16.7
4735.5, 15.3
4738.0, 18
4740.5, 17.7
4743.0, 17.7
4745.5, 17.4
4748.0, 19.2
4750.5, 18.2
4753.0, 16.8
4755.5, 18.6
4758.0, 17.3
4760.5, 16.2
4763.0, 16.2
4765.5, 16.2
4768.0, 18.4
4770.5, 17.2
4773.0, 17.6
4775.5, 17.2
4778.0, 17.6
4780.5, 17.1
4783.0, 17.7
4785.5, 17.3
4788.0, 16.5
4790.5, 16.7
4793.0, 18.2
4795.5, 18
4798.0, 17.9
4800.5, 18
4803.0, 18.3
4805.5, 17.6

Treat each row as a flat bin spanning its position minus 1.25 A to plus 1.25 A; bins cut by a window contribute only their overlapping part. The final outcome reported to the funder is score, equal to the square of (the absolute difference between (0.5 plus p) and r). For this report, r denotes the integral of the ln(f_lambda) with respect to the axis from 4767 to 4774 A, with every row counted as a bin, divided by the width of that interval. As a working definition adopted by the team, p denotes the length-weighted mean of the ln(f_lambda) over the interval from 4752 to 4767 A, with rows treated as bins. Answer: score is 0.205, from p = 2.83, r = 2.87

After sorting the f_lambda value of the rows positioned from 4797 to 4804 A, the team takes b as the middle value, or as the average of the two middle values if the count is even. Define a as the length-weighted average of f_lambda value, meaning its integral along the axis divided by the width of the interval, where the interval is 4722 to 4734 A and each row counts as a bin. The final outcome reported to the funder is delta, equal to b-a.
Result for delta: 1.3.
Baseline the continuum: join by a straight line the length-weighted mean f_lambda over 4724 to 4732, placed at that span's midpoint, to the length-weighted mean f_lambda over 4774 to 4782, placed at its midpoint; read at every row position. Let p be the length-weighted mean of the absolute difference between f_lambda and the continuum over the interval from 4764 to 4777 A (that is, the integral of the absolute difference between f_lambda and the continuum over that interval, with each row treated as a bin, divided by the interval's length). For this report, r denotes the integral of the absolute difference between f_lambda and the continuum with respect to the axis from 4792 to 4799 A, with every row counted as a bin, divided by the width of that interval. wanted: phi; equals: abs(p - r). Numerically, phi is 0.0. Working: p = 0.533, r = 0.5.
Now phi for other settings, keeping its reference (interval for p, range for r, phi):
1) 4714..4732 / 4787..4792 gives 0.2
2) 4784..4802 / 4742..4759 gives 0.4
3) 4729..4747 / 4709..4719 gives 0.3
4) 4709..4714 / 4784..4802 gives 0.0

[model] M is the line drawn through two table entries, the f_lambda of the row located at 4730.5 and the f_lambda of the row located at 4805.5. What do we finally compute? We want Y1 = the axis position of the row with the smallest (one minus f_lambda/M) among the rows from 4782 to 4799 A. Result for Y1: 4793.0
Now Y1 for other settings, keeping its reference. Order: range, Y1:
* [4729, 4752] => 4748.0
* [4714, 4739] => 4720.5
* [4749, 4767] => 4755.5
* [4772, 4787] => 4773.0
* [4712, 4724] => 4720.5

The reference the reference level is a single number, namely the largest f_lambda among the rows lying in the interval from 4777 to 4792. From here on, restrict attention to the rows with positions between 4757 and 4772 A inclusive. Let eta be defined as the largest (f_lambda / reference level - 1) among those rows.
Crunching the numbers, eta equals 0.04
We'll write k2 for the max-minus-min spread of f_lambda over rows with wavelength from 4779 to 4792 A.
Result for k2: 1.2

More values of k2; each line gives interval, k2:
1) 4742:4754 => 2.4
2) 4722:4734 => 1.6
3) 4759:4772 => 2.2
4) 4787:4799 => 1.7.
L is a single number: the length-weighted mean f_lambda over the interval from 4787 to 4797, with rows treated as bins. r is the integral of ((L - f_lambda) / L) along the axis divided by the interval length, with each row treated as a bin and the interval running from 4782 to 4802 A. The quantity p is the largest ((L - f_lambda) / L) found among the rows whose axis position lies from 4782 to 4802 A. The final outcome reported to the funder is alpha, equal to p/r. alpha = -6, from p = 0.051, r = -0.009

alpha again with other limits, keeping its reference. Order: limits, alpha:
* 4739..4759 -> -1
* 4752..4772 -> 5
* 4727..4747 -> 6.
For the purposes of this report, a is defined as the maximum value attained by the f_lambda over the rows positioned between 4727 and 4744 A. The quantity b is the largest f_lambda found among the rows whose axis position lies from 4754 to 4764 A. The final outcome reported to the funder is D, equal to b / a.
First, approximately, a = 18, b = 18.6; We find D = 1.03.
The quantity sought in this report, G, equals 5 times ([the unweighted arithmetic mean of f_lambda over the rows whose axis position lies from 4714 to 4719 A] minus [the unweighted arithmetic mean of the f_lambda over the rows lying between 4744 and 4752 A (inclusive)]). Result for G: -9.6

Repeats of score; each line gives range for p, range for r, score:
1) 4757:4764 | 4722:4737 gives 0.257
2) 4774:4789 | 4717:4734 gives 0.280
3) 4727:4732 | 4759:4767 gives 0.264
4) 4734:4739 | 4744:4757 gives 0.172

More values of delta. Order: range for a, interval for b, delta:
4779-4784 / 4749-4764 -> -0.3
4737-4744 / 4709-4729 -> -1.4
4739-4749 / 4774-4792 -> -0.8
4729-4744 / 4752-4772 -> 0.1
